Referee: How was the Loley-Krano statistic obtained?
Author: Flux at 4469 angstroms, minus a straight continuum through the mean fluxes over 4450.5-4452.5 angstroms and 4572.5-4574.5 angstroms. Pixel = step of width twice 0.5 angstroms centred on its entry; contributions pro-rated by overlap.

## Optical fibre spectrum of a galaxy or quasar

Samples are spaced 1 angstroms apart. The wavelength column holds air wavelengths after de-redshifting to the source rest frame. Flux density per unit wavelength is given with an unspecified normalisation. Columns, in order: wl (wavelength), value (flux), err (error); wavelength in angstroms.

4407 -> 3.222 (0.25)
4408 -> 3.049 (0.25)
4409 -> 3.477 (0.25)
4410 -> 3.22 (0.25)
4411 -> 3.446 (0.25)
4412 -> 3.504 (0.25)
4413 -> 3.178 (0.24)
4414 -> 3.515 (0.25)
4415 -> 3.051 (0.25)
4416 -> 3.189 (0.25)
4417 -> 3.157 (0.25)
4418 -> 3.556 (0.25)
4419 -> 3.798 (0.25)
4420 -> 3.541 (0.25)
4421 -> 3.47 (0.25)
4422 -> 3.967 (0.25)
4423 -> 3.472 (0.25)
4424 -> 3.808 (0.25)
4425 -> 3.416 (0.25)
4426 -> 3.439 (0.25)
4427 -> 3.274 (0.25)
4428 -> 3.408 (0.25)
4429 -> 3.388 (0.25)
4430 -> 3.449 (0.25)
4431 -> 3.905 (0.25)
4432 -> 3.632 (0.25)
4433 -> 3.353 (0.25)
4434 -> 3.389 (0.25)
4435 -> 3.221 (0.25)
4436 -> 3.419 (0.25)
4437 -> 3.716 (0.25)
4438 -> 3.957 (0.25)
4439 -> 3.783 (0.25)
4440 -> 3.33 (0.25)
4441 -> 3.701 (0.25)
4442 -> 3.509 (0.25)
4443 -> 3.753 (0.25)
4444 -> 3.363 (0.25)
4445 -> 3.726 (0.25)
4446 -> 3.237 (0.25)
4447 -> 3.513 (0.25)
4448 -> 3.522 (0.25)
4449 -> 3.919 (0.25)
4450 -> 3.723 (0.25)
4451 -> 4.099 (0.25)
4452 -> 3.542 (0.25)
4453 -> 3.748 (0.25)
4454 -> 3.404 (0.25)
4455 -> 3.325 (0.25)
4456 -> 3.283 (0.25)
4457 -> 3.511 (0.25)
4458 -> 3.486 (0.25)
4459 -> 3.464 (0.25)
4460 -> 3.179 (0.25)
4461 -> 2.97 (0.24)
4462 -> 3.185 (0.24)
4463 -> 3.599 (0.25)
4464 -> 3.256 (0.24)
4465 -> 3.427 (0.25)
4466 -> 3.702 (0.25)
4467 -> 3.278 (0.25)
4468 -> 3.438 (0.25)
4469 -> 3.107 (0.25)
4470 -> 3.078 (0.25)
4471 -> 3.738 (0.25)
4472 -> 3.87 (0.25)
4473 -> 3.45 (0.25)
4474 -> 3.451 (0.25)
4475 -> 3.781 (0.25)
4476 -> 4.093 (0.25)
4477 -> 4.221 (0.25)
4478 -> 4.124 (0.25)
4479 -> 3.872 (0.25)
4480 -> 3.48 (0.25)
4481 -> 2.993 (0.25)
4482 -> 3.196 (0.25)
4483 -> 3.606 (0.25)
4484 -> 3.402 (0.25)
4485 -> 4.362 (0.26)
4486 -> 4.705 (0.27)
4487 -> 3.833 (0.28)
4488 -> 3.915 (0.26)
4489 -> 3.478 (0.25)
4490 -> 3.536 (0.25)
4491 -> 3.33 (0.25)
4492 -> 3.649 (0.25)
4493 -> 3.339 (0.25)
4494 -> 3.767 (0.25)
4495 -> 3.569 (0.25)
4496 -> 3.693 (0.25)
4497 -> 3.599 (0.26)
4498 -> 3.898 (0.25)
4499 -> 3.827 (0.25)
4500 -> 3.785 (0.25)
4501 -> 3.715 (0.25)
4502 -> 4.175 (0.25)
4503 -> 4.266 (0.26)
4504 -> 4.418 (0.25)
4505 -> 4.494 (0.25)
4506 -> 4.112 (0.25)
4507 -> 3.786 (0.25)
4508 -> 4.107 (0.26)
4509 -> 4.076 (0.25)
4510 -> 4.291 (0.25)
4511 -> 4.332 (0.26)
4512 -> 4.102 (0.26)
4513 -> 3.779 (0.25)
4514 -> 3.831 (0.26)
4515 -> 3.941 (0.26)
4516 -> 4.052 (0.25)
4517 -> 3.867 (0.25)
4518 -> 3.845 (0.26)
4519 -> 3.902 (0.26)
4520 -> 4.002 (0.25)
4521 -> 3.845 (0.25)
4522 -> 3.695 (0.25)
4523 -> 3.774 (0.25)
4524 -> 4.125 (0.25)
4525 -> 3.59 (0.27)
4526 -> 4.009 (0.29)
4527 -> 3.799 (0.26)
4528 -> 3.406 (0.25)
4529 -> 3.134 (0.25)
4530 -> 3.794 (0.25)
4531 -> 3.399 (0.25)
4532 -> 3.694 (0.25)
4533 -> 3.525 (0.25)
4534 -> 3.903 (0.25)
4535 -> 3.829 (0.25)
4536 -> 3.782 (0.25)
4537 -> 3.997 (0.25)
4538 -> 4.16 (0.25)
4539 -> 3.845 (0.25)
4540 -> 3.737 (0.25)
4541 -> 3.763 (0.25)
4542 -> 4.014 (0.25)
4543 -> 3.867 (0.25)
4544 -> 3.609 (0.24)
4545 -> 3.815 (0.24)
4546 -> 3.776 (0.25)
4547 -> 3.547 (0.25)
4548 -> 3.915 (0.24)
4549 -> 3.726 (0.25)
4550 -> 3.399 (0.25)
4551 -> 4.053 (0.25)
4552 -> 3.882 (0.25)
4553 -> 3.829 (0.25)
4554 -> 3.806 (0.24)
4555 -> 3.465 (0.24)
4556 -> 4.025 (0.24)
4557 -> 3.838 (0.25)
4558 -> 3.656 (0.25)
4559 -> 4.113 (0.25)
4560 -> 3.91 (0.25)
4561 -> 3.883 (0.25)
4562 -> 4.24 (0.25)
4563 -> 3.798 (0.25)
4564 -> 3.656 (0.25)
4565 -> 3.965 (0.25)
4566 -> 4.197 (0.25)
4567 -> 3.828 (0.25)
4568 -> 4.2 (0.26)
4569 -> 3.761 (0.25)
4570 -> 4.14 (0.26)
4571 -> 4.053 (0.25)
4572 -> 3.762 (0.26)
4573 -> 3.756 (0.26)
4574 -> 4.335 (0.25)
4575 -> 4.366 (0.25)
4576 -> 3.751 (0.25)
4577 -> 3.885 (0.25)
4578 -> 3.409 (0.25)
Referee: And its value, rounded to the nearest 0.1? -0.7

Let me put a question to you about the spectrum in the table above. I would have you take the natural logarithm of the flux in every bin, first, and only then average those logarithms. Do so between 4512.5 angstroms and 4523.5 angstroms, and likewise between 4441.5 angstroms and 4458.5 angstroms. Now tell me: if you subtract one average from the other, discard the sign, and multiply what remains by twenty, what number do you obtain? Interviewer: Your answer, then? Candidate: 1.6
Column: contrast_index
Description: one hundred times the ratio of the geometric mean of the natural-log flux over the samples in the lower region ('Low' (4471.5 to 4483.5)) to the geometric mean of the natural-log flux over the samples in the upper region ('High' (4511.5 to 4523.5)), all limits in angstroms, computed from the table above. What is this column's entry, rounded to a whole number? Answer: 95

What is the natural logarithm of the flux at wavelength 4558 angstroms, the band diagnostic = 1.30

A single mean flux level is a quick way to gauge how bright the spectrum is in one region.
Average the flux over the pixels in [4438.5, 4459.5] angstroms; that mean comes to 3.57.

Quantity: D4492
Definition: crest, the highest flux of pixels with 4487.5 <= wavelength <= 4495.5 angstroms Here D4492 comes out 3.915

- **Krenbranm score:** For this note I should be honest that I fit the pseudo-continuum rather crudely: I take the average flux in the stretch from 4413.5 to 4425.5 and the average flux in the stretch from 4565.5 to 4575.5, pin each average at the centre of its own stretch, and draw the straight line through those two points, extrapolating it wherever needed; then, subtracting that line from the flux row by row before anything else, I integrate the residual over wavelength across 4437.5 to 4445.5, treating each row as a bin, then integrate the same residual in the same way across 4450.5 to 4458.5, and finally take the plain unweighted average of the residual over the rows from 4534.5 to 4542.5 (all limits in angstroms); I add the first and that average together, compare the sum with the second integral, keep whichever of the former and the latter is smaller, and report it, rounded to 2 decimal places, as -0.57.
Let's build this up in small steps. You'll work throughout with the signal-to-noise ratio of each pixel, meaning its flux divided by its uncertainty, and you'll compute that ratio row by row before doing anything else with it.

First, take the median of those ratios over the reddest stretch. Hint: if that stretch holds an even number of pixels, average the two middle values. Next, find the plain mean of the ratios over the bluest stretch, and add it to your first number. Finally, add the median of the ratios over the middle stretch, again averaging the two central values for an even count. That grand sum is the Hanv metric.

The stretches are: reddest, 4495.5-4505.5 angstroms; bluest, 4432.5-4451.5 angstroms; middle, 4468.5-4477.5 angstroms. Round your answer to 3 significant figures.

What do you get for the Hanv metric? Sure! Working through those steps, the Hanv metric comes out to 44.8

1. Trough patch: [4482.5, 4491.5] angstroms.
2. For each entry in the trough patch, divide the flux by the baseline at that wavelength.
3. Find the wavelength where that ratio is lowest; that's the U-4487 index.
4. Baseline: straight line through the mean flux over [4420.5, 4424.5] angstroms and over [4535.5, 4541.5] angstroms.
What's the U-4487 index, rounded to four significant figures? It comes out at 4491 angstroms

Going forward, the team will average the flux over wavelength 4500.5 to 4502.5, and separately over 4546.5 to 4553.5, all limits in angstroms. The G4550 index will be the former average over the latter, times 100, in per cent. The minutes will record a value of 105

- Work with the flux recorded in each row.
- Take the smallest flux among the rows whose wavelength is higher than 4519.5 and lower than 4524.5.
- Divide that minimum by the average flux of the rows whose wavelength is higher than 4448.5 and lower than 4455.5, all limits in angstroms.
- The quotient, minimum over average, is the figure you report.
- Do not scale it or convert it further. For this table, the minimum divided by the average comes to 1.00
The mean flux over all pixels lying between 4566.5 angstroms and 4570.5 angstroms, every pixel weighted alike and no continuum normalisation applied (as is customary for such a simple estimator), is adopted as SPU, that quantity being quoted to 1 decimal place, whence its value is 4.0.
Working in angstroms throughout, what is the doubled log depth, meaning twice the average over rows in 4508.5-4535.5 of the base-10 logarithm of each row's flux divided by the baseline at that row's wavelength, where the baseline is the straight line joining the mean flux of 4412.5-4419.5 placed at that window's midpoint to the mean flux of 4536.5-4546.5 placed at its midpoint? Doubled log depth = 0.011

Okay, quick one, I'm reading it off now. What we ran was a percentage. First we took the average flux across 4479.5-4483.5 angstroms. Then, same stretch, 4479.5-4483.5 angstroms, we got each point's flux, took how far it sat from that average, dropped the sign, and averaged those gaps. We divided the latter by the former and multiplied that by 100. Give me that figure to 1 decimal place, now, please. 6.8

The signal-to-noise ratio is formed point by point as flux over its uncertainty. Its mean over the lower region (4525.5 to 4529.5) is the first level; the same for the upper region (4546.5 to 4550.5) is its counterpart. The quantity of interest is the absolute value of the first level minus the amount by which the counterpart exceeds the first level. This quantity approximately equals 13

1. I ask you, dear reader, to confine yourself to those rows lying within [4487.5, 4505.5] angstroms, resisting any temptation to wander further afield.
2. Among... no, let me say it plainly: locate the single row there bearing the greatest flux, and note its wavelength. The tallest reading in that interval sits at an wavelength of 4505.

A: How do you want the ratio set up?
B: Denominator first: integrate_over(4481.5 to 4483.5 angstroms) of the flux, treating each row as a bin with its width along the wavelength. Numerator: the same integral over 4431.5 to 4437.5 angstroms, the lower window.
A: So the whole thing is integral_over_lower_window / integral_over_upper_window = 3.0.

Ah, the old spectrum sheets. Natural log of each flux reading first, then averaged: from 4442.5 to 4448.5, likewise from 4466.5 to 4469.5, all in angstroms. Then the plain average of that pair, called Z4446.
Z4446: 1.22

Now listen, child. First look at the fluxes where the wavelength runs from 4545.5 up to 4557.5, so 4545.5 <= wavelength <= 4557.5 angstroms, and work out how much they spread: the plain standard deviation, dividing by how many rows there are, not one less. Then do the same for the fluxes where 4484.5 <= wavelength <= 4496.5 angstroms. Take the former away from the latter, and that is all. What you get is 0.19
